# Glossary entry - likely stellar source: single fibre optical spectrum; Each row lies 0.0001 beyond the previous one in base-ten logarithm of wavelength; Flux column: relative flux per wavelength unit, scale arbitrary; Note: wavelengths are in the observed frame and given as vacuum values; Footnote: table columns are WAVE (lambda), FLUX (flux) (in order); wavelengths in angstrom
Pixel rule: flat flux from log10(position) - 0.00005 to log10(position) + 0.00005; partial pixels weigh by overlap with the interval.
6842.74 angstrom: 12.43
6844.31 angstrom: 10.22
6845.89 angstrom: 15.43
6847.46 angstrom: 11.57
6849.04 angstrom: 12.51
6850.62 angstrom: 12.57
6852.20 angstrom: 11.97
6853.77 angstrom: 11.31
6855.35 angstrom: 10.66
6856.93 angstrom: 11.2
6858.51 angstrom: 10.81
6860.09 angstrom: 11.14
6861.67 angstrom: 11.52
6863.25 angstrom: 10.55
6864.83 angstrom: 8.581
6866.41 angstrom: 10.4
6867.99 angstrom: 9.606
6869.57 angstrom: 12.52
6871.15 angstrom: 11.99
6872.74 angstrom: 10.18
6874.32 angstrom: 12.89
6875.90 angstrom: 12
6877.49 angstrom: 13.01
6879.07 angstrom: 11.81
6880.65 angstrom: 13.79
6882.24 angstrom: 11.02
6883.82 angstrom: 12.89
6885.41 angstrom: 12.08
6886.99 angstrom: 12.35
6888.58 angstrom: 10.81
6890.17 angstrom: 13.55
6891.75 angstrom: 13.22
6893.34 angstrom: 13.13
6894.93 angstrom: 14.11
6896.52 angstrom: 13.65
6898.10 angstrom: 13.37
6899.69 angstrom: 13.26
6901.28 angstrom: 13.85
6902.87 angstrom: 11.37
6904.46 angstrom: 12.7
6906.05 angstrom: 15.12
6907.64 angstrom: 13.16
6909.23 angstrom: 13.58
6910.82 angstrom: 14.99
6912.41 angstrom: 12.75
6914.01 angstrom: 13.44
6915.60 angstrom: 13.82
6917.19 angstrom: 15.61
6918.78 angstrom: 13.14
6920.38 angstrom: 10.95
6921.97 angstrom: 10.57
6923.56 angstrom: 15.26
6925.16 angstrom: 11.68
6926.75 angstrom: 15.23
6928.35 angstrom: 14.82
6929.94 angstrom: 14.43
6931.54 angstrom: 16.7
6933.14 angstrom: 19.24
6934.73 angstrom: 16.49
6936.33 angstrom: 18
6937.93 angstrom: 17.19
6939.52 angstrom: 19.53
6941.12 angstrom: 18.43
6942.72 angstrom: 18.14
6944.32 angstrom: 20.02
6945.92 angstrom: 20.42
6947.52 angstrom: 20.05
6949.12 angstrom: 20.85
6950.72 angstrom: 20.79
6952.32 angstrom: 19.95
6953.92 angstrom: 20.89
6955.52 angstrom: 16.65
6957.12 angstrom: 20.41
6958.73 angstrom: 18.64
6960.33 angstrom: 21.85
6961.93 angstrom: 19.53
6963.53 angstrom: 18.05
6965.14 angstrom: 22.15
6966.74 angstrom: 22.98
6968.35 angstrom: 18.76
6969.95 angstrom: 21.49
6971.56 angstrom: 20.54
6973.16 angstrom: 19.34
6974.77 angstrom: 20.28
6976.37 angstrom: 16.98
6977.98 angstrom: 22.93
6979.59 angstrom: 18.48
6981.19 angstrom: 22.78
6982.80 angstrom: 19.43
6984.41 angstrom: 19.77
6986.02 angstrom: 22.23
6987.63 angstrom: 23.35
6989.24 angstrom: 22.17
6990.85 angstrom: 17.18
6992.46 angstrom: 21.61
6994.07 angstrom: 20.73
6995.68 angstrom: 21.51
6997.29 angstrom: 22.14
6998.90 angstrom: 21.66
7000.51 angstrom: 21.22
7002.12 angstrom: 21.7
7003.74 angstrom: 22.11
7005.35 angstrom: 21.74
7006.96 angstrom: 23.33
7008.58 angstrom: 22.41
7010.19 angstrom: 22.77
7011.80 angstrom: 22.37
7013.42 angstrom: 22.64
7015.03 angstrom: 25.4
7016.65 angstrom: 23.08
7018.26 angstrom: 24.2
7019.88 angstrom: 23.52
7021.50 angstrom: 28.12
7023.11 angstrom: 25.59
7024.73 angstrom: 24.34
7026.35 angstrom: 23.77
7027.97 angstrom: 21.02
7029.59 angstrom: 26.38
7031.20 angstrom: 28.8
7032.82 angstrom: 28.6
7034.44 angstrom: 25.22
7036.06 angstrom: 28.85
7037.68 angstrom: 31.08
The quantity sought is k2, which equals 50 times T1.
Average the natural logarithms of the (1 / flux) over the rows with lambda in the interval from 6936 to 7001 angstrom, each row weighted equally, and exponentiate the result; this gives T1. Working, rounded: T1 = 0.050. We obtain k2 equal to 2.5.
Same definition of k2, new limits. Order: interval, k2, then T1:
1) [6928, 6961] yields 2.7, 0.054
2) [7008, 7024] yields 2.1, 0.042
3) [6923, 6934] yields 3.3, 0.066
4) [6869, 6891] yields 4.1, 0.082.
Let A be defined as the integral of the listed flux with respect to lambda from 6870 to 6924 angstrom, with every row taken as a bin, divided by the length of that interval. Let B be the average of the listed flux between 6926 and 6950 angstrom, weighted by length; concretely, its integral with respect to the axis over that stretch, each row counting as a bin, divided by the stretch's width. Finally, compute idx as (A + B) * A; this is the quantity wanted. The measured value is 399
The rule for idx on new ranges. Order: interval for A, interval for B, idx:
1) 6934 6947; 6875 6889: 572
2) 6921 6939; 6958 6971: 554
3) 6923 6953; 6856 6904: 529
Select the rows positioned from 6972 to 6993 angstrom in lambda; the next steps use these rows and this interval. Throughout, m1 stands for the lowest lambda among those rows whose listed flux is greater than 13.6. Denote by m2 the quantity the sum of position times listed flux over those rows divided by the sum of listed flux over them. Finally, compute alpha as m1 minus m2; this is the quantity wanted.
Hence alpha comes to -9.8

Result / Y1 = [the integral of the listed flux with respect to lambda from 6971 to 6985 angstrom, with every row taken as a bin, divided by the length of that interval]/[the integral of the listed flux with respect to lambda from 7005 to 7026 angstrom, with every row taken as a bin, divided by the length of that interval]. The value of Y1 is 0.8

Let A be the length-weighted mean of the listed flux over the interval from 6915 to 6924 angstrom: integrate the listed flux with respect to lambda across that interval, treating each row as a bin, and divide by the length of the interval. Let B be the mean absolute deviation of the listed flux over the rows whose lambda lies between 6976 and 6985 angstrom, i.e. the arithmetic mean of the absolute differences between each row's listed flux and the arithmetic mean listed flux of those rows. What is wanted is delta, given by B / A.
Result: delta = 0.142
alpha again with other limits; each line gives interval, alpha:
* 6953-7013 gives -29.6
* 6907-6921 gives -3.1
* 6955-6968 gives -5.9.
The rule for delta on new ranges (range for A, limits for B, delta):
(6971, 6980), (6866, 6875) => 0.061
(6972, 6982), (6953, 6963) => 0.069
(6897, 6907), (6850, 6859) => 0.043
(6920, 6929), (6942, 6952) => 0.049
